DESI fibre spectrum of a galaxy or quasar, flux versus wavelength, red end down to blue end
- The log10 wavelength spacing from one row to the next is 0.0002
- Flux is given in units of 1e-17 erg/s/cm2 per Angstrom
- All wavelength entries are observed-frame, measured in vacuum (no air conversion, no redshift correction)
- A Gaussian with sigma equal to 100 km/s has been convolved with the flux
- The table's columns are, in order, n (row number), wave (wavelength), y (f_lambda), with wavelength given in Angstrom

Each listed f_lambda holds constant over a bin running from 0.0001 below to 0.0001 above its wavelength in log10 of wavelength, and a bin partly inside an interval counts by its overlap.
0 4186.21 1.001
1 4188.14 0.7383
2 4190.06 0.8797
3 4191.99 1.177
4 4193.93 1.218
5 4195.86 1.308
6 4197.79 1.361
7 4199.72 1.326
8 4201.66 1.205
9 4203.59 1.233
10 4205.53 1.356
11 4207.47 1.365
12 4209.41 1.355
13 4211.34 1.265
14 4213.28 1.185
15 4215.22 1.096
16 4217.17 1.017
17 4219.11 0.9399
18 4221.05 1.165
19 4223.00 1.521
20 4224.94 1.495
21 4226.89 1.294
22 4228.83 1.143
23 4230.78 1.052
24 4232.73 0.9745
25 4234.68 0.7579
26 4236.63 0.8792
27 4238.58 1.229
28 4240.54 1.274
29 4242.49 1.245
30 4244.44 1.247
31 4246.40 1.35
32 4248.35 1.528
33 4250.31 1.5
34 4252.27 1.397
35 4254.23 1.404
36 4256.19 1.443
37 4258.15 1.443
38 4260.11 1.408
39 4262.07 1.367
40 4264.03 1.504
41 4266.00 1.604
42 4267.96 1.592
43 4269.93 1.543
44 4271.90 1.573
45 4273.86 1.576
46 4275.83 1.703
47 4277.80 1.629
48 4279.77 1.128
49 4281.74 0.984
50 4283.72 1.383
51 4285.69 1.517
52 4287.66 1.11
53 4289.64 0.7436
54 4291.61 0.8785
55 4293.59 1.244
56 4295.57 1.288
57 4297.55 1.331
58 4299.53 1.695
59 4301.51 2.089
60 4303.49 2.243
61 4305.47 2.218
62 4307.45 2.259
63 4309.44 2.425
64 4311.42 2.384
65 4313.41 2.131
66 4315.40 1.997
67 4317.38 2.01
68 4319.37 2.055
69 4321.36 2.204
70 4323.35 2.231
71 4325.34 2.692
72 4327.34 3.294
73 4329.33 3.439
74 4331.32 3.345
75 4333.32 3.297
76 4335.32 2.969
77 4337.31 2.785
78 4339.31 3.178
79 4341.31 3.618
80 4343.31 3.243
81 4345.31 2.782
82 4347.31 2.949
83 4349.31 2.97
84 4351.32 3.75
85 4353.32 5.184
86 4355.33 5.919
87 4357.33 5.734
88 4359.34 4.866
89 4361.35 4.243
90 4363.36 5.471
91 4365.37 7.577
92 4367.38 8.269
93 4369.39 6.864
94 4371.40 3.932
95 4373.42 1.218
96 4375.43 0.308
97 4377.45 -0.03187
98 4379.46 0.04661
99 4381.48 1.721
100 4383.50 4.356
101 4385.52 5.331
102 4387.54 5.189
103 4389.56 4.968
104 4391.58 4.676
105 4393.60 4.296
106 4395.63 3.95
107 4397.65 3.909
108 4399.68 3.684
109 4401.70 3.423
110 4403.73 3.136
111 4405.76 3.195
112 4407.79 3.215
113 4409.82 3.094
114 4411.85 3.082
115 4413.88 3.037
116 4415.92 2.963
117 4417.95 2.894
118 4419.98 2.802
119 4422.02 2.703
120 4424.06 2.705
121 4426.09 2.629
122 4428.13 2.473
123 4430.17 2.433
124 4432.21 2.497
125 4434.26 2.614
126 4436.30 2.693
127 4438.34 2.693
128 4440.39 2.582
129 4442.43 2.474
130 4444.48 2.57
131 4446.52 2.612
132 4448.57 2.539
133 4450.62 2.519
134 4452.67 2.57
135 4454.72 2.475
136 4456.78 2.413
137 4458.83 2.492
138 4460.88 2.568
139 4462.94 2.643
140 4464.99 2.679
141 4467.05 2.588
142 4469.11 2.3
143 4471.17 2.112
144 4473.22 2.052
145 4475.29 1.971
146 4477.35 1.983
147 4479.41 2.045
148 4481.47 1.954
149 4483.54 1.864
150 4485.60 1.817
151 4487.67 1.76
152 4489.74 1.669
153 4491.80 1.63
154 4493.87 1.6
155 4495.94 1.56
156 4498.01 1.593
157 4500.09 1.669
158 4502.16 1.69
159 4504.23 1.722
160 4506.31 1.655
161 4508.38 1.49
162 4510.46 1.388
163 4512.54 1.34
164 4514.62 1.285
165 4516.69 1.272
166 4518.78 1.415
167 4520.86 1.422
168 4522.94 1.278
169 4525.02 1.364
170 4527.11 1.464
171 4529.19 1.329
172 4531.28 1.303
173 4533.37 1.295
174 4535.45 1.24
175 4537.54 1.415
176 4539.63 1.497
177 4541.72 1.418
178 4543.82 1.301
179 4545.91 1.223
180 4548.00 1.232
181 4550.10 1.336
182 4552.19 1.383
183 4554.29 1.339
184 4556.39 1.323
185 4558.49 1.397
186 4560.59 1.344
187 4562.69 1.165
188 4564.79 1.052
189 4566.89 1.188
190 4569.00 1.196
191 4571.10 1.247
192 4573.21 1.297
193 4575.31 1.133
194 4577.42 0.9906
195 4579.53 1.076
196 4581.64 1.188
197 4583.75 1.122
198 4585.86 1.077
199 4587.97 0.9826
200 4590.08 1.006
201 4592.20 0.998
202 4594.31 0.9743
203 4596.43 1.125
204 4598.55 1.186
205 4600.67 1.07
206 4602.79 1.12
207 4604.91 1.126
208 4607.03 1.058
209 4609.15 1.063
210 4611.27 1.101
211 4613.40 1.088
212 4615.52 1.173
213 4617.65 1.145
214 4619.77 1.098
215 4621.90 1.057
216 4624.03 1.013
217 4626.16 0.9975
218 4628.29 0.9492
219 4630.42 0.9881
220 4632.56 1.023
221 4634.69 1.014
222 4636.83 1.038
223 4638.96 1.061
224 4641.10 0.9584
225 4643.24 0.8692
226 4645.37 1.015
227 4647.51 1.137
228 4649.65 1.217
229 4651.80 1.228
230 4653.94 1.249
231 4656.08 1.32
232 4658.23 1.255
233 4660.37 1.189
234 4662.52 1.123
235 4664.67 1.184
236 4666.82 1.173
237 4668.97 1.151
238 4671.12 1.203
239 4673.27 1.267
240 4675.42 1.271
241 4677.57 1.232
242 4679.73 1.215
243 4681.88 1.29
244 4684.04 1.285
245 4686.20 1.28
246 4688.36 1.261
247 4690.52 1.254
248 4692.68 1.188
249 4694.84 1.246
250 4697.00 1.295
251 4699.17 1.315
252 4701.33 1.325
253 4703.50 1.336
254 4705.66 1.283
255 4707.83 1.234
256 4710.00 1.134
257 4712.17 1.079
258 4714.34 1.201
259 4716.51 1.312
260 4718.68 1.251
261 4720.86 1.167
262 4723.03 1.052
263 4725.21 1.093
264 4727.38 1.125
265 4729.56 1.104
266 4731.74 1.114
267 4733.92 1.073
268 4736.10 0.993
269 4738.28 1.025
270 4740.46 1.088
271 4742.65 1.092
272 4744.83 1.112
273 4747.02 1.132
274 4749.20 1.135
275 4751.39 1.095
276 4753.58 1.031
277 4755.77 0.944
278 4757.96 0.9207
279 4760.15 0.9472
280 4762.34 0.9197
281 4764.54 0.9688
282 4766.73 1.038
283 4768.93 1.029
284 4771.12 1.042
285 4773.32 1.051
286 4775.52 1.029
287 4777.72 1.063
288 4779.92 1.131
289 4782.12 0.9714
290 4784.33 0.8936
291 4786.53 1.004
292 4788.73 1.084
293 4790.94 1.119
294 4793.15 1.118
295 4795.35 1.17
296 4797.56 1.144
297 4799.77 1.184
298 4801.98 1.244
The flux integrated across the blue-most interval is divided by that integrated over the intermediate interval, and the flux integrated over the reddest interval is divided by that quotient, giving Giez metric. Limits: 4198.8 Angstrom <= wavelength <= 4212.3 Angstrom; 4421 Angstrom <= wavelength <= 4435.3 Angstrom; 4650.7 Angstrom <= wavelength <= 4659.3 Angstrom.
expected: 23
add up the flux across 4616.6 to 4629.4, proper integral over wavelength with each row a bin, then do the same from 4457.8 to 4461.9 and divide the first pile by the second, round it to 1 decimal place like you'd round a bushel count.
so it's 1.3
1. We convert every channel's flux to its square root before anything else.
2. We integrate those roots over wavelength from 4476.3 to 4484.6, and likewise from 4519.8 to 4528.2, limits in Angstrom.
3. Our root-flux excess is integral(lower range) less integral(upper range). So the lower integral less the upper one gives 1.8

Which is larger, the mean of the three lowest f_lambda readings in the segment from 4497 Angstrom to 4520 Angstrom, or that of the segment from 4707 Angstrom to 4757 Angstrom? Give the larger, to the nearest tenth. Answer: 1.3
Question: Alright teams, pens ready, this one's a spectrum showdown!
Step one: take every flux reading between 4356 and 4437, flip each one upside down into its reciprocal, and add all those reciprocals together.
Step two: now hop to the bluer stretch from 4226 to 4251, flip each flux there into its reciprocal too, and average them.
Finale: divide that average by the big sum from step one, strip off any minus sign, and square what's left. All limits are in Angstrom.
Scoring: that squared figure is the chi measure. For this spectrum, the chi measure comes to 0.037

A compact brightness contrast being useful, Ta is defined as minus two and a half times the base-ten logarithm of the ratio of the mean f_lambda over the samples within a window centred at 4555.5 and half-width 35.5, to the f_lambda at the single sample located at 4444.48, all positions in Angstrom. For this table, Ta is 0.78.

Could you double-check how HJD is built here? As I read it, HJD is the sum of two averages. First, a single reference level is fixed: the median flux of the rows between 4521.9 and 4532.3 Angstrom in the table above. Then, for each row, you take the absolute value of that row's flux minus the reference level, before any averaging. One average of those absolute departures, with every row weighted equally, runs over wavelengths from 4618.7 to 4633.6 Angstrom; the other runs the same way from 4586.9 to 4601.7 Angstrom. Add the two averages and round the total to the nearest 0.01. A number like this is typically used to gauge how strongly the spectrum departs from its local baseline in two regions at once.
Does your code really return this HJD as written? 0.59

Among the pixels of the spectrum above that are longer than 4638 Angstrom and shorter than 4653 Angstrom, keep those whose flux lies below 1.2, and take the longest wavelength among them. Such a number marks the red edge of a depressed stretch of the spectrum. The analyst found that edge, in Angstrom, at 4647.51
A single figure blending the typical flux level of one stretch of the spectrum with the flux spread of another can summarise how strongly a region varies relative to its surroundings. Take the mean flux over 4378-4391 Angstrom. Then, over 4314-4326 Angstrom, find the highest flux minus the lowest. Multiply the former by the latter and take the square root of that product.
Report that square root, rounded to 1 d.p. 1.6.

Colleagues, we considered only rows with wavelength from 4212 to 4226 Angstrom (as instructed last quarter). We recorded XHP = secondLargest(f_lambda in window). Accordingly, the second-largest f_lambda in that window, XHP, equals 1.495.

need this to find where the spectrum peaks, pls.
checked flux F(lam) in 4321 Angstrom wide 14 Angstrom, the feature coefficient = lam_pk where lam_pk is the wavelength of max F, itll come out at 4327.34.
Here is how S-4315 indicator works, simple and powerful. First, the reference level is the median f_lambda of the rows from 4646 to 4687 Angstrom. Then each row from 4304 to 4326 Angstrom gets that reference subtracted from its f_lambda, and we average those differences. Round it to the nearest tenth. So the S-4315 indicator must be 1.0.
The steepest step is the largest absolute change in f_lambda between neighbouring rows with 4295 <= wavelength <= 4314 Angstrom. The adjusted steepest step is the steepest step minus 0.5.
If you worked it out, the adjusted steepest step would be -0.106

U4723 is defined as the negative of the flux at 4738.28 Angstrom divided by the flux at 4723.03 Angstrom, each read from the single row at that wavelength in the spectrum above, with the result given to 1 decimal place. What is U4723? -1.0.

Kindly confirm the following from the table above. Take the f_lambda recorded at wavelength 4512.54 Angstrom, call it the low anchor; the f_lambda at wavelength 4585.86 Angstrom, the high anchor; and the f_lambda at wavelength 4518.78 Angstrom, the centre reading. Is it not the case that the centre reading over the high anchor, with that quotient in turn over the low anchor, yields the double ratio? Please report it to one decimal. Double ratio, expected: 1.0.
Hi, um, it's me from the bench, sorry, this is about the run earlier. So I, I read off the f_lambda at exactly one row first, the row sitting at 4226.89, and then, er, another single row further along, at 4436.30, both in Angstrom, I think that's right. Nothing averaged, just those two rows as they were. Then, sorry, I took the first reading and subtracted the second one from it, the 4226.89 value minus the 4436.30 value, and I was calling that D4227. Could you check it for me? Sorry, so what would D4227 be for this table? -1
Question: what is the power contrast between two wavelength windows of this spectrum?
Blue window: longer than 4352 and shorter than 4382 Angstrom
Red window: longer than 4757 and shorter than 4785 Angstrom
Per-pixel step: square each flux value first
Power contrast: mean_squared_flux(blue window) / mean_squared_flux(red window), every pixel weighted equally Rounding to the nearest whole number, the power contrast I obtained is 24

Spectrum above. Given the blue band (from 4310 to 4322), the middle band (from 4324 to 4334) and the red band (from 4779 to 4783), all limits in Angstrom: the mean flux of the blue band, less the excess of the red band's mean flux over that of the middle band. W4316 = 4.3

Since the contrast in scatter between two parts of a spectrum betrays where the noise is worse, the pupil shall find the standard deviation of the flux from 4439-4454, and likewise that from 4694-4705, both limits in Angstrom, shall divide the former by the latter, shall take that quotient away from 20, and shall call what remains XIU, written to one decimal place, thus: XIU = 18.7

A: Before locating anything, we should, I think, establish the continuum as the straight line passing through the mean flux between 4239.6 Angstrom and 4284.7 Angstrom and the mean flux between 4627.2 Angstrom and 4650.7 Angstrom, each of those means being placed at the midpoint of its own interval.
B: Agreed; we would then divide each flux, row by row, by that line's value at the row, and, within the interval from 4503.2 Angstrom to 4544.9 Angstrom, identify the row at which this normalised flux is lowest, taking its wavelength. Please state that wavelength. 4535.45 Angstrom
